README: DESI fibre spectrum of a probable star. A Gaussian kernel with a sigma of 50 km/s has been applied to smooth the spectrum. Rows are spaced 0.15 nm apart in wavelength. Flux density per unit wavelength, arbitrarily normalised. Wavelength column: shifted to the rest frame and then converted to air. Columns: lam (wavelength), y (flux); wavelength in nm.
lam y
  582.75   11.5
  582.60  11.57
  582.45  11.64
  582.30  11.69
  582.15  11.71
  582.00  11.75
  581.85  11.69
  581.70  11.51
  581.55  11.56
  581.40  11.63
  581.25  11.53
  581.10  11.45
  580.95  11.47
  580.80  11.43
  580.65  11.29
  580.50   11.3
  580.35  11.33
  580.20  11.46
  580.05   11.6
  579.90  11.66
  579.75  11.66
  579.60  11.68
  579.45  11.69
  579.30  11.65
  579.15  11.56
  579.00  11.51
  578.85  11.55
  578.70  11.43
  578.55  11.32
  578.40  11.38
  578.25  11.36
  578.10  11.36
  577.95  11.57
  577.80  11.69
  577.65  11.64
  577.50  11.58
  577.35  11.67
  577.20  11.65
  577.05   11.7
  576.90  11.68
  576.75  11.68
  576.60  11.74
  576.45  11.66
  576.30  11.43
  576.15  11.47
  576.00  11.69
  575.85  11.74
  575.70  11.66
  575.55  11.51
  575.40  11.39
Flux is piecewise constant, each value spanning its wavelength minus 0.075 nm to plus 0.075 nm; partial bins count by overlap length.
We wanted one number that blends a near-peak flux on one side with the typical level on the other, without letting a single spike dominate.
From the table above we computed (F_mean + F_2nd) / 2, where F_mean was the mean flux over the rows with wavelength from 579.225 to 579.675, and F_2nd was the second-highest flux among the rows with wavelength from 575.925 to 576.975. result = 11.68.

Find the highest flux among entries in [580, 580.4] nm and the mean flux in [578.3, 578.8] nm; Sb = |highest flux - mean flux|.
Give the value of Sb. 0.22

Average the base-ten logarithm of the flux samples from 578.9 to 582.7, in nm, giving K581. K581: 1.063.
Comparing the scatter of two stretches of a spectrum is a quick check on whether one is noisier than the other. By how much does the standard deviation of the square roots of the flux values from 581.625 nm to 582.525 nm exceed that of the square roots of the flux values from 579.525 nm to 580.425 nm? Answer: -0.008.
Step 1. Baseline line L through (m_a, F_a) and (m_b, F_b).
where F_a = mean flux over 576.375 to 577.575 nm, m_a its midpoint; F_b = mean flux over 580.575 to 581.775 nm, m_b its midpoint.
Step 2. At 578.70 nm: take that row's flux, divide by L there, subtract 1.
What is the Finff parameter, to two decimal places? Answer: -0.01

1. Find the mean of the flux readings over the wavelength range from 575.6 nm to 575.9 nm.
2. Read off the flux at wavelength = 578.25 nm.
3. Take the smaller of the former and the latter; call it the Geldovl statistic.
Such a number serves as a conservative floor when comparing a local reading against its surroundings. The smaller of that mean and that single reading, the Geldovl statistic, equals 11.4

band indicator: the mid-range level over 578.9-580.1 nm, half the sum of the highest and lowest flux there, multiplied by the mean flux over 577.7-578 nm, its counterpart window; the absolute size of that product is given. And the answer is 135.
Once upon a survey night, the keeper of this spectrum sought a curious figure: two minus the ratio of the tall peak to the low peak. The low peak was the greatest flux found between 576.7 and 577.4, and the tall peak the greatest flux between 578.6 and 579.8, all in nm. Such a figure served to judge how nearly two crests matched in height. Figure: 1.00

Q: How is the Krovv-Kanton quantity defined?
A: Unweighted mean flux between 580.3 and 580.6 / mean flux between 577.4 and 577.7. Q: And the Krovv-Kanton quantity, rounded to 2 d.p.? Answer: 0.97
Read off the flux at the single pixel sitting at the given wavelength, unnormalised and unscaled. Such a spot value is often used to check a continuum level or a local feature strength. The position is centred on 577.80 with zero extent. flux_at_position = 11.69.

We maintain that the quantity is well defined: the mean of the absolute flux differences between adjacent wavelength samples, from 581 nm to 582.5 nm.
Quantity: 0.072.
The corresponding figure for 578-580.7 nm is 0.055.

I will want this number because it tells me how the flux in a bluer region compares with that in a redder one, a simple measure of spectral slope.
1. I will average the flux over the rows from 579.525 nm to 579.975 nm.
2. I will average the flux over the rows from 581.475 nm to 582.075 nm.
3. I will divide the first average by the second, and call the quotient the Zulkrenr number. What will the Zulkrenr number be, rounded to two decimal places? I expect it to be 1.00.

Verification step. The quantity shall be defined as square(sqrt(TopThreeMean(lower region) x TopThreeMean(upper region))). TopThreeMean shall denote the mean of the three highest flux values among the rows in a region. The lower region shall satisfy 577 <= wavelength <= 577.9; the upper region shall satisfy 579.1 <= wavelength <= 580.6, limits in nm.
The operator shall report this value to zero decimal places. 136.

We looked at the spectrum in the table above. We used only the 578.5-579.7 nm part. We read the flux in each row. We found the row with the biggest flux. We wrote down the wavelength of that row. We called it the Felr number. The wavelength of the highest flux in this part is 579.45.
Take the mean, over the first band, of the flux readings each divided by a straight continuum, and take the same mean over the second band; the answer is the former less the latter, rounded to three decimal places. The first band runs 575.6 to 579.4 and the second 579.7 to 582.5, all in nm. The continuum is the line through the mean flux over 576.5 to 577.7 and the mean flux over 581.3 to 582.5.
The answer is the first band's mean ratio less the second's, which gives 0.001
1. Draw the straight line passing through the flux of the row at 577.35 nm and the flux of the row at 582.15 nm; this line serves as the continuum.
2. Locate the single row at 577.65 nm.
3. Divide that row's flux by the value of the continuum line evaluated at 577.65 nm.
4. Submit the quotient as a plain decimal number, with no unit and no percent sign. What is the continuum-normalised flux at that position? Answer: 1.00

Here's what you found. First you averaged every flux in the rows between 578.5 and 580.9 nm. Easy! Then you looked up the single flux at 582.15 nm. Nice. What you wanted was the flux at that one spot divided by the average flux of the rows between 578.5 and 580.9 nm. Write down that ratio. 1.02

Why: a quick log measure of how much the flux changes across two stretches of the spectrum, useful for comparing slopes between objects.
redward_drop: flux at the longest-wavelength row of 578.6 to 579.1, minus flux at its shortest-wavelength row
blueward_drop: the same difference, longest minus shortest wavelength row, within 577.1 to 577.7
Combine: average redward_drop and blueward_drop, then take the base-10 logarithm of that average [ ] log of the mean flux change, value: -1.46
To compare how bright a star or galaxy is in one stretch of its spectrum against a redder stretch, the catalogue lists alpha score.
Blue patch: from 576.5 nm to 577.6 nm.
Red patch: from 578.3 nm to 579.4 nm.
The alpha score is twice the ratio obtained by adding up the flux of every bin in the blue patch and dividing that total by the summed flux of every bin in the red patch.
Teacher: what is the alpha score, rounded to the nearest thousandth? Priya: 2.032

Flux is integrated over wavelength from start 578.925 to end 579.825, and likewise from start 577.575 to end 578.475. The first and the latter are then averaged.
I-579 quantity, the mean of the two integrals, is 10.41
